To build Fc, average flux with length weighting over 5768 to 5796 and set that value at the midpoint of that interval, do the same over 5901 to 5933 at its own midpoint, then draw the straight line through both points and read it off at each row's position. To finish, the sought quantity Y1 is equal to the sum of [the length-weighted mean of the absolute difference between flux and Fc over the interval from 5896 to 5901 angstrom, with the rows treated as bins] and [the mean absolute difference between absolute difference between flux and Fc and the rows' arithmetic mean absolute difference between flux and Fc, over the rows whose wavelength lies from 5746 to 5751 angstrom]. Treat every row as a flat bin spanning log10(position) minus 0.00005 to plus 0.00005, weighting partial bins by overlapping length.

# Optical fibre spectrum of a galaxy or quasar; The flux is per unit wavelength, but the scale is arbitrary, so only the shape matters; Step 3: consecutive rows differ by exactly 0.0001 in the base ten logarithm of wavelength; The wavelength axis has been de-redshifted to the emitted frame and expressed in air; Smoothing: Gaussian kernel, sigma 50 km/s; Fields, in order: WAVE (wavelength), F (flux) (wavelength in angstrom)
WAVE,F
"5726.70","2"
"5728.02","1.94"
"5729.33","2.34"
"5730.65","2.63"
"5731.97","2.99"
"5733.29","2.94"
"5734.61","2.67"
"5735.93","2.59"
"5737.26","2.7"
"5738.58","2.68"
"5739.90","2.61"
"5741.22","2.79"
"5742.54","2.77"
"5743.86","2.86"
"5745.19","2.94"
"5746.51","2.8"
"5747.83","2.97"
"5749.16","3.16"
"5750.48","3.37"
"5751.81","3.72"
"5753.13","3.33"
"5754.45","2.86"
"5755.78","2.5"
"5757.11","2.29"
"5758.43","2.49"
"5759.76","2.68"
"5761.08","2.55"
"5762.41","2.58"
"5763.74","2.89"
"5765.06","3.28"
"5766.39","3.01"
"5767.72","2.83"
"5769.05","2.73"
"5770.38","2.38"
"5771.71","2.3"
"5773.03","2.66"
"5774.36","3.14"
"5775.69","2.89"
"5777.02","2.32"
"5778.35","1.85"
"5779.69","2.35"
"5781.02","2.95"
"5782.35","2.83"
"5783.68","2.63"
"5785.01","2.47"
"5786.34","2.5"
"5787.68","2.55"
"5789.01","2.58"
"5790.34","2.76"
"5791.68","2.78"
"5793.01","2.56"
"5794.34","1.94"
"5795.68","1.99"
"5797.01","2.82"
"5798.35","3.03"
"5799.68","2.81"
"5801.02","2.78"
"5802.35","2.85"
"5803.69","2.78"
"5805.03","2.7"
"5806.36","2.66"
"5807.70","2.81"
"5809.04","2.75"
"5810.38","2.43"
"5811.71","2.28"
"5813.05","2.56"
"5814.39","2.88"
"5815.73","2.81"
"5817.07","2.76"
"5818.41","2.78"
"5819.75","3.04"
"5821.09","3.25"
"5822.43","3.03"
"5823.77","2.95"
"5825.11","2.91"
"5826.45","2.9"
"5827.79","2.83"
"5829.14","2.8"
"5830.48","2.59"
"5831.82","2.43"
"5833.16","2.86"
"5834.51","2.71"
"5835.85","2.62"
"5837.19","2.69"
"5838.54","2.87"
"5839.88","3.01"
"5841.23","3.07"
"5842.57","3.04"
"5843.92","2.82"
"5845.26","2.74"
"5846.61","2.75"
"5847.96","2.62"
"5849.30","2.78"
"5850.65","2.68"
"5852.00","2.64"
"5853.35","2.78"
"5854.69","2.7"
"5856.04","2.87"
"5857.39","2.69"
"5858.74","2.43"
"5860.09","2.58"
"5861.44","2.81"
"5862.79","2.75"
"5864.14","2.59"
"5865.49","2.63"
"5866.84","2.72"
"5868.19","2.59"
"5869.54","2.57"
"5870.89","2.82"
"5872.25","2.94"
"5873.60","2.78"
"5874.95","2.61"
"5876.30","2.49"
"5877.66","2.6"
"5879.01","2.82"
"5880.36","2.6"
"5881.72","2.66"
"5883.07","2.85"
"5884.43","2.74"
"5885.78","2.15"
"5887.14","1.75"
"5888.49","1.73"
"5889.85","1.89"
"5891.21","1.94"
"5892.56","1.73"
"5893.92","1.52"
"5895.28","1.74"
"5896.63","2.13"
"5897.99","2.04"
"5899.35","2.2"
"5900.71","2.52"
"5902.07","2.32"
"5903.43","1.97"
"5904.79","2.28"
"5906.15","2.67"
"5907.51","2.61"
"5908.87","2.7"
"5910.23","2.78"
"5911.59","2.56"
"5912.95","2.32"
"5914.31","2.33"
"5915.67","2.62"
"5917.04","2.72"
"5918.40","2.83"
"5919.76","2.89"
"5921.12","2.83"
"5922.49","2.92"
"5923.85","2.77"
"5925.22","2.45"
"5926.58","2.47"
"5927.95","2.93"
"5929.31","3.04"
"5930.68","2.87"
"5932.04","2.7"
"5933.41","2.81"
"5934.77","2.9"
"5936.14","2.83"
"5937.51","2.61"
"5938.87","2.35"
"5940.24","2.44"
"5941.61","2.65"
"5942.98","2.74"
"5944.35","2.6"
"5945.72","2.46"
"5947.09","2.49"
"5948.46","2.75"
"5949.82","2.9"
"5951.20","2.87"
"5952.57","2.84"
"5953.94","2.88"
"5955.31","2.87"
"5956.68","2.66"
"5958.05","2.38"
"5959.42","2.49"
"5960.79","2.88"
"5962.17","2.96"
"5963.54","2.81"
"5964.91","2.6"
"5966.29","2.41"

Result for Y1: 0.61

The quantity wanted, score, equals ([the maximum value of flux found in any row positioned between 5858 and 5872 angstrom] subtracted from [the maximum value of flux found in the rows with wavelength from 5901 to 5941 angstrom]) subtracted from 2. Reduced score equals 1.8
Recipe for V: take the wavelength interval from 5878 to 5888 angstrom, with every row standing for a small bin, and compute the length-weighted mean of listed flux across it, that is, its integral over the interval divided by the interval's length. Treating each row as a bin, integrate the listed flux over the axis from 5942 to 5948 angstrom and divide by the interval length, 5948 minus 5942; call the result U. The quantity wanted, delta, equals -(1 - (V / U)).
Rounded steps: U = 2.58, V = 2.50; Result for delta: -0.03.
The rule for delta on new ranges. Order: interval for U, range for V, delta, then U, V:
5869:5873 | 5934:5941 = -0.05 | 2.78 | 2.63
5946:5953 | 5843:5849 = 0.00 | 2.75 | 2.75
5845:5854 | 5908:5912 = -0.01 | 2.71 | 2.69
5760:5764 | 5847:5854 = 0.02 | 2.65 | 2.70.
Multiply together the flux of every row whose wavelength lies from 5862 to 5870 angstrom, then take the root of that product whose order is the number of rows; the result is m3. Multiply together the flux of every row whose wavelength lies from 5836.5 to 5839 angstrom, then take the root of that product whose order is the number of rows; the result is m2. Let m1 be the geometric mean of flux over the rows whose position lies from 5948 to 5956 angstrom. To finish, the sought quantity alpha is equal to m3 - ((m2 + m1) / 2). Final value -0.17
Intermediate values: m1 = 2.85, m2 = 2.78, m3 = 2.64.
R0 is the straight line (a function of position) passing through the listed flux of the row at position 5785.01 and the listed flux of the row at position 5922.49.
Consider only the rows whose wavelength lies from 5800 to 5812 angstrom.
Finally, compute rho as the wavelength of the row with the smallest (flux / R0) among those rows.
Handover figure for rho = 5811.71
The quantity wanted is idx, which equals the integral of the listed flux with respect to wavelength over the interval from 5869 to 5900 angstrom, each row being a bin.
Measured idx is 71.8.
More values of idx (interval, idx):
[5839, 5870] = 84.8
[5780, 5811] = 82.1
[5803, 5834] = 86.0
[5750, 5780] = 82.2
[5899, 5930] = 80.6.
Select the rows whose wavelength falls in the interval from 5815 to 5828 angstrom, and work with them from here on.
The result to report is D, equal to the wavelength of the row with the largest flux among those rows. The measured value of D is 5821.09 angstrom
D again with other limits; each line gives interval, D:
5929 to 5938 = 5929.31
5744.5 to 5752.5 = 5751.81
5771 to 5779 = 5774.36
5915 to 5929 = 5927.95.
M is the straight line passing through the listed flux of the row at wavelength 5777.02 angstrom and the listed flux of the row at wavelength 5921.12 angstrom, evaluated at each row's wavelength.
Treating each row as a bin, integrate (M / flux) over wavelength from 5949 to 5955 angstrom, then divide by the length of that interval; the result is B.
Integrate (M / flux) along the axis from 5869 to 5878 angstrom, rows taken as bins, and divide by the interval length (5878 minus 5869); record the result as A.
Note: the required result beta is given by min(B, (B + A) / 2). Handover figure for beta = 1.01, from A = 1.0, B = 1.02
